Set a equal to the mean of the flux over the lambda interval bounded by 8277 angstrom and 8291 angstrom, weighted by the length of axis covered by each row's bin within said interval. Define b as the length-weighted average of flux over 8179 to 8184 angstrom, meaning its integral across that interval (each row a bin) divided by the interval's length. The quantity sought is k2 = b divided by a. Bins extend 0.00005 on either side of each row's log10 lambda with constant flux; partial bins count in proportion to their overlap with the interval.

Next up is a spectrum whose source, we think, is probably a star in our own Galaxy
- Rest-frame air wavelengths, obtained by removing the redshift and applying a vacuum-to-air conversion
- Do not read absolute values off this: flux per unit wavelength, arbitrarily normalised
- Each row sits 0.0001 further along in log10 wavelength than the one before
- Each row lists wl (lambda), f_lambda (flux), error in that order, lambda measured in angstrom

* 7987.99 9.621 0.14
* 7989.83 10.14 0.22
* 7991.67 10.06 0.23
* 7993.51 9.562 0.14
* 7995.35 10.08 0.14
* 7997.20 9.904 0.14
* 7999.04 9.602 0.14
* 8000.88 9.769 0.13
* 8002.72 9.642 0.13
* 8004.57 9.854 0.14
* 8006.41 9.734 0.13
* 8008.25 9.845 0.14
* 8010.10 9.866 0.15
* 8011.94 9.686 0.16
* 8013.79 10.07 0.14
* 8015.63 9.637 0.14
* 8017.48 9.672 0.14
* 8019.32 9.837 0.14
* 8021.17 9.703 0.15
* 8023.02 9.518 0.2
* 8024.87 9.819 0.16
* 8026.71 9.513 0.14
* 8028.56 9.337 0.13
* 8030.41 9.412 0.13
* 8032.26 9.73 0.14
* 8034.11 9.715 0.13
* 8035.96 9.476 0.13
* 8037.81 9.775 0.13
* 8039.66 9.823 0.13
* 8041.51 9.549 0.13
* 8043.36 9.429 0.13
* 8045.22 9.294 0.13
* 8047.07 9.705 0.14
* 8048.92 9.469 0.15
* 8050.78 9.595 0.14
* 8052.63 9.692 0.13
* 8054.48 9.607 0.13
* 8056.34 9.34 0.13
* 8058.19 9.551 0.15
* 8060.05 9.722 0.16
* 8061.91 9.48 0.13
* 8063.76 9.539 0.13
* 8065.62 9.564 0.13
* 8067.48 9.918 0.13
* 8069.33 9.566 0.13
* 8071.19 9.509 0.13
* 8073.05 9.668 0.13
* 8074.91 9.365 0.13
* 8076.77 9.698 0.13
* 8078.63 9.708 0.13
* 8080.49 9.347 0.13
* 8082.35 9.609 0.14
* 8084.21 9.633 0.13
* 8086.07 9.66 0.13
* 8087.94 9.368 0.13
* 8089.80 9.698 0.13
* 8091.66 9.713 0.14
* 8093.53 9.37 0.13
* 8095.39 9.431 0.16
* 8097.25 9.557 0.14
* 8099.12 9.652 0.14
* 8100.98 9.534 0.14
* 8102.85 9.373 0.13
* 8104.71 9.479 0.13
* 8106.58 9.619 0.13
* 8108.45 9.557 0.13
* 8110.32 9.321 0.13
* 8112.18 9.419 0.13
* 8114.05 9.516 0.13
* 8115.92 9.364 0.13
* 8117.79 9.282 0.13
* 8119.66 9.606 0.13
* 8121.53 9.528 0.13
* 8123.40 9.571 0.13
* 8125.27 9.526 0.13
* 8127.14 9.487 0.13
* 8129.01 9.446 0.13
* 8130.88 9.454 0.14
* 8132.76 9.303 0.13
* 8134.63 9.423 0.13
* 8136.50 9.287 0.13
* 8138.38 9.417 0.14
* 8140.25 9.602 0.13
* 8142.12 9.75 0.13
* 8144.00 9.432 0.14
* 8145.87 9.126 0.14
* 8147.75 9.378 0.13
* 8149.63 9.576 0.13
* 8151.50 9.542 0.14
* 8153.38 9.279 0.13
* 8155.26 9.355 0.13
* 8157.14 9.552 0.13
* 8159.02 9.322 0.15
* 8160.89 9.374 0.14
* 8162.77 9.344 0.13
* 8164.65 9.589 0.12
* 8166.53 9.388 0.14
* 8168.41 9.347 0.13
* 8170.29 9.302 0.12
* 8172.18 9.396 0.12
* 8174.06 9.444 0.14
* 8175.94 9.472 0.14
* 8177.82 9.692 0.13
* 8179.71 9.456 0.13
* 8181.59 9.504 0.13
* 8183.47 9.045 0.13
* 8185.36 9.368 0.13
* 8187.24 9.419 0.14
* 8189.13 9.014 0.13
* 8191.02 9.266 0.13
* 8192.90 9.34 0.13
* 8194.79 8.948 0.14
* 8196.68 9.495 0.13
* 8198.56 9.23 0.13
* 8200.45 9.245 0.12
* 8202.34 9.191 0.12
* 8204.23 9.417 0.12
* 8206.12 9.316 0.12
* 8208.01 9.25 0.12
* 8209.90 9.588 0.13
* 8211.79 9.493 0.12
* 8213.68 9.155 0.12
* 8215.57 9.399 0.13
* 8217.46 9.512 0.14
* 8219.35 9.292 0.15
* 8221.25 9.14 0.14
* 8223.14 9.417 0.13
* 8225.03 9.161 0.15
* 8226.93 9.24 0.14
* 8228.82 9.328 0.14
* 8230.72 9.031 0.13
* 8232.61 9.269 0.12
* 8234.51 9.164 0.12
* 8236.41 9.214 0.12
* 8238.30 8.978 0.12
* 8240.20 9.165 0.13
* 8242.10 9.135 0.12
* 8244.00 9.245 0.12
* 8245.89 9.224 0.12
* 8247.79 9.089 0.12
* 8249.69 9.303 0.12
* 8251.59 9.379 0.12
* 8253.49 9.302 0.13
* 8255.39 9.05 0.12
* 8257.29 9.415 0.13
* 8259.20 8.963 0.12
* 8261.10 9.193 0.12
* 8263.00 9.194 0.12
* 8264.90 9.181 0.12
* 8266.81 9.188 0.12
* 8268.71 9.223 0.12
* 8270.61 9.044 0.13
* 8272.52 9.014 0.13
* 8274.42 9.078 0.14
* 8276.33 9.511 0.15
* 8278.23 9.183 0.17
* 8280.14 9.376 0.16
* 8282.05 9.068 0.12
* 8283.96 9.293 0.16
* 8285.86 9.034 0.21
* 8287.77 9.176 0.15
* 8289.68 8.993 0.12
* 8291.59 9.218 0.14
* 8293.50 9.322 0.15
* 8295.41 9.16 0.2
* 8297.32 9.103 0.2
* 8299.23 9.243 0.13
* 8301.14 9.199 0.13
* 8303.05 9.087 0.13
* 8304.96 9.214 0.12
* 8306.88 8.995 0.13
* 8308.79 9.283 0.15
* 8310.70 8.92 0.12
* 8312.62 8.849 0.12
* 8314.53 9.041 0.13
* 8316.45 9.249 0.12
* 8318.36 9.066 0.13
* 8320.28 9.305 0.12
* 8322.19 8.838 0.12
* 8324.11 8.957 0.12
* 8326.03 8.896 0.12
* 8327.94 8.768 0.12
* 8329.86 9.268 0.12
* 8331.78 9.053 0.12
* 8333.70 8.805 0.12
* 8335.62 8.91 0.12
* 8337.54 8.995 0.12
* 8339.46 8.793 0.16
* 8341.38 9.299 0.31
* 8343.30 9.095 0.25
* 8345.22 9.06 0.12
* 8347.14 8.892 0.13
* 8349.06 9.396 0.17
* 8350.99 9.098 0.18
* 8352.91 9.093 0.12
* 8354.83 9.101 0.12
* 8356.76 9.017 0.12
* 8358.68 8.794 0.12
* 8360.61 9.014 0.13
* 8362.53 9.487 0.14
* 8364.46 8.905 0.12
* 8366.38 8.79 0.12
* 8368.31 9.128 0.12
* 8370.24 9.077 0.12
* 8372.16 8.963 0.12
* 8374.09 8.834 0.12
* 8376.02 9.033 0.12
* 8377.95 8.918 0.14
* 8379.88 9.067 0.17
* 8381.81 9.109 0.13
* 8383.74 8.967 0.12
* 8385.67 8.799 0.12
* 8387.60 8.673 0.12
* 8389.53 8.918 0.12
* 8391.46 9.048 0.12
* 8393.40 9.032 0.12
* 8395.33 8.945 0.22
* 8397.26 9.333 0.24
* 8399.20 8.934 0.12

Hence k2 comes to 1.02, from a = 9.17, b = 9.37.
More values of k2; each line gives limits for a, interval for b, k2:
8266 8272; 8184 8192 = 1.01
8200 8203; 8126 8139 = 1.02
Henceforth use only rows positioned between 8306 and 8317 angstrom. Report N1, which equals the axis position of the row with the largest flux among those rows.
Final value 8308.79 angstrom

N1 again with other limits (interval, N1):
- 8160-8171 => 8164.65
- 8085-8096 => 8091.66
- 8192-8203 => 8196.68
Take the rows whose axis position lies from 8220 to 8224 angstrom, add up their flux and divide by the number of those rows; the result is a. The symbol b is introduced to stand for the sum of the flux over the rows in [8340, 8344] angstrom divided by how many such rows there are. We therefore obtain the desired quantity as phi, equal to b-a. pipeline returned -0.08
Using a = 9.28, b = 9.20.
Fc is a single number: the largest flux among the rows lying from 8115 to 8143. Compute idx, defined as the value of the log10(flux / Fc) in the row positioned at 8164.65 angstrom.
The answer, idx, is -0.007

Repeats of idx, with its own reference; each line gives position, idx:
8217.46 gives -0.011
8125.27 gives -0.010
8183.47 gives -0.033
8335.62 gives -0.039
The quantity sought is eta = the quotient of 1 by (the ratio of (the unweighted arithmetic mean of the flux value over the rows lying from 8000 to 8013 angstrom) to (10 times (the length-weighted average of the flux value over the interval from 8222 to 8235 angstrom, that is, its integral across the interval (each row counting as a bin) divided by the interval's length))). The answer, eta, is 9.4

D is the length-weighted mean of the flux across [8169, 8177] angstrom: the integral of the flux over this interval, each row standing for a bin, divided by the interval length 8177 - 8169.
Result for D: 9.4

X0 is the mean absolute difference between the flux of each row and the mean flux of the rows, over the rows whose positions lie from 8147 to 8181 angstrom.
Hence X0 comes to 0.095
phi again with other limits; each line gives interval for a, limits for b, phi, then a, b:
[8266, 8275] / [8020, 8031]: 0.44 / 9.11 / 9.55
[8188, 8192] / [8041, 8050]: 0.35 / 9.14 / 9.49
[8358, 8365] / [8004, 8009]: 0.76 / 9.05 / 9.81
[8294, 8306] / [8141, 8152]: 0.30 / 9.17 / 9.47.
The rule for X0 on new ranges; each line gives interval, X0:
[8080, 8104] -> 0.120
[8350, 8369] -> 0.139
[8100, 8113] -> 0.086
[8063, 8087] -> 0.108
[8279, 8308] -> 0.096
